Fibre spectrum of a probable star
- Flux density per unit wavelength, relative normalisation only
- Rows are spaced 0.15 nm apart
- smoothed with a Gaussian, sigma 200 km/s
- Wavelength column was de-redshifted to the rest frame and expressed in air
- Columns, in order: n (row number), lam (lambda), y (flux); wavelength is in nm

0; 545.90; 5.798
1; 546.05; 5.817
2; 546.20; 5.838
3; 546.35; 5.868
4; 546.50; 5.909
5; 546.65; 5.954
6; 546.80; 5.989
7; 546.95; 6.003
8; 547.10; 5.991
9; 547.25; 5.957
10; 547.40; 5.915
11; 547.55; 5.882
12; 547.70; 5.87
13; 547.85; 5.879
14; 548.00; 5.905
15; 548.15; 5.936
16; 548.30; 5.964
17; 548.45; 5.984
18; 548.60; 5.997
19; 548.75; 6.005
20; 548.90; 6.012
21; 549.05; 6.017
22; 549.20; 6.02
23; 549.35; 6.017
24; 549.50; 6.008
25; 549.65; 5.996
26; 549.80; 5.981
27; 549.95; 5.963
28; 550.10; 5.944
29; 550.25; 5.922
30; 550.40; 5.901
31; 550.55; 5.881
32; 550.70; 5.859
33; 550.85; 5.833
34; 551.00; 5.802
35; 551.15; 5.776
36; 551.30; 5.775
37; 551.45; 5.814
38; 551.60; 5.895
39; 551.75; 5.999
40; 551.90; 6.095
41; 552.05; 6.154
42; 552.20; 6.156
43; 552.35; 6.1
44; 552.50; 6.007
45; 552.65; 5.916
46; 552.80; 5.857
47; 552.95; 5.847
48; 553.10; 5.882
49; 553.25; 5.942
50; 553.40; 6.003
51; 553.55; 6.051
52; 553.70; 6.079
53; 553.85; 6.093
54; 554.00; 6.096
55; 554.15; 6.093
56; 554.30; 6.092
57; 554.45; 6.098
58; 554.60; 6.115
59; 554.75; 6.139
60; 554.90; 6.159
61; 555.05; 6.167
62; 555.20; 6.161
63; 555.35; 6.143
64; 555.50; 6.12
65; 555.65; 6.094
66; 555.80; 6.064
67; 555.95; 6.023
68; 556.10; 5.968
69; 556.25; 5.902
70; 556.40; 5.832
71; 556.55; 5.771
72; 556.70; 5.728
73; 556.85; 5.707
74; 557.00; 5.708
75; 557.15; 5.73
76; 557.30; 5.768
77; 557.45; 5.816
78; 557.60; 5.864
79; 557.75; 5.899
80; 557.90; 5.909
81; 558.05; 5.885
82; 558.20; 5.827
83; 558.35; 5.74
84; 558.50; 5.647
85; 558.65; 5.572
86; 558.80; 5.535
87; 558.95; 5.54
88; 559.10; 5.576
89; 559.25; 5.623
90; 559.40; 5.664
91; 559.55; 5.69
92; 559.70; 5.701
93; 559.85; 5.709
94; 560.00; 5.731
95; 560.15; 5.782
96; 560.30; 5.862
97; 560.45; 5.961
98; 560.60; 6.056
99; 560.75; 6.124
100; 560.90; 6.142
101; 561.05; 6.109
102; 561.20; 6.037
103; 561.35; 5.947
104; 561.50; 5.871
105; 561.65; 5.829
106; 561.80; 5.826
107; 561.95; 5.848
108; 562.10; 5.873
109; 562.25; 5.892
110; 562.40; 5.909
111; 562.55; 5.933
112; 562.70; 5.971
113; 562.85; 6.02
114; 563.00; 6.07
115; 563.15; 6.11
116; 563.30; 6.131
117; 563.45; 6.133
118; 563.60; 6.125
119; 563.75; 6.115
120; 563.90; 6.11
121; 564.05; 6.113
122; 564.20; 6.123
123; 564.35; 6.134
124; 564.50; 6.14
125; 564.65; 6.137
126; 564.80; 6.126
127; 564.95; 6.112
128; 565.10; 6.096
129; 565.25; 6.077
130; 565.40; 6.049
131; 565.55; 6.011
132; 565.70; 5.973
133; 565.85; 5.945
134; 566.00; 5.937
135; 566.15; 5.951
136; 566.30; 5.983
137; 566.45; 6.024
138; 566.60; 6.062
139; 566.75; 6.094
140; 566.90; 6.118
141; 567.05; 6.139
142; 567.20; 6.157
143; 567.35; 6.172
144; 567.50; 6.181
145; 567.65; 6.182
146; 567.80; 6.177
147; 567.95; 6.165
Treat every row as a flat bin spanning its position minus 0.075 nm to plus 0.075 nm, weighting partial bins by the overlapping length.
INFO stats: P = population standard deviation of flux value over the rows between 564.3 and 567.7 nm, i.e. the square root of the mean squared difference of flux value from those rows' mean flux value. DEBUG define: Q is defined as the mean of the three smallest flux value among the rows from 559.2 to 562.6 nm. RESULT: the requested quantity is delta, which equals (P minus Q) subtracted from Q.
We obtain 11.2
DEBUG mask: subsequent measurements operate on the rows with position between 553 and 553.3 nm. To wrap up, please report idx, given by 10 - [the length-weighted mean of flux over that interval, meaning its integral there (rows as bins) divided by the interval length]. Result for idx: 4.10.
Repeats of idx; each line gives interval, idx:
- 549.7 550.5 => 4.06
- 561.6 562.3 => 4.15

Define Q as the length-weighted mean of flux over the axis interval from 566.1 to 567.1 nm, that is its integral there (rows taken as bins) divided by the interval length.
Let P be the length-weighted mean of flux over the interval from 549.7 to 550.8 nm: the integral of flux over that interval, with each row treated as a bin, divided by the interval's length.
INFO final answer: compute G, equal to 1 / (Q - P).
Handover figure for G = 7.6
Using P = 5.92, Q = 6.05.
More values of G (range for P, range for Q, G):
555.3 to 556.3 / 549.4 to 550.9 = -8.8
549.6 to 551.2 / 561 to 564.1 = 10.0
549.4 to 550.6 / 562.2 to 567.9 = 8.3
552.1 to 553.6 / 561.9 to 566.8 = 15.8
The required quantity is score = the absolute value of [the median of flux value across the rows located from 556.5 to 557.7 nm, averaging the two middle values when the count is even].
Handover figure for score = 5.7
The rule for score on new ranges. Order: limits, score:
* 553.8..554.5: 6.1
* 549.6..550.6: 5.9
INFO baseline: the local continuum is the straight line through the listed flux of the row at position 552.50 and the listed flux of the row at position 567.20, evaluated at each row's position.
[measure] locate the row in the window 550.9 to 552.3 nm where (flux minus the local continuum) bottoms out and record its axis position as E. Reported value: 551.30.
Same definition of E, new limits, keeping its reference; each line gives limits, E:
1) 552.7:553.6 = 552.95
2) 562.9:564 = 563.00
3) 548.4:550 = 549.95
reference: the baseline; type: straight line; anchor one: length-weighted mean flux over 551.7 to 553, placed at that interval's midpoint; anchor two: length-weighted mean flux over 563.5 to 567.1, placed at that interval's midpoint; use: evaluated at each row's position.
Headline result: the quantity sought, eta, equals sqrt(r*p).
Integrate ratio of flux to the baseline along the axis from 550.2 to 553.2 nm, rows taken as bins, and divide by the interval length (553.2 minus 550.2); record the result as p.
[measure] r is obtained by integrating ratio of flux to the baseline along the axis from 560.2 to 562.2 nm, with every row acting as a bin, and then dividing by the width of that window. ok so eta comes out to 0.98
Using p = 0.985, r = 0.984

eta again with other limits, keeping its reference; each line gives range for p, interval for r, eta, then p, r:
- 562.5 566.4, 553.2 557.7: 1.00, 0.999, 0.992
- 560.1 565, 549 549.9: 1.00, 0.994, 1.000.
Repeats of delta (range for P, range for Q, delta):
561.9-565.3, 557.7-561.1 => 11.0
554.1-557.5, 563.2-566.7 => 11.7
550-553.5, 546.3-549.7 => 11.6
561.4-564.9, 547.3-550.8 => 11.6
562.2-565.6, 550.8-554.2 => 11.5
